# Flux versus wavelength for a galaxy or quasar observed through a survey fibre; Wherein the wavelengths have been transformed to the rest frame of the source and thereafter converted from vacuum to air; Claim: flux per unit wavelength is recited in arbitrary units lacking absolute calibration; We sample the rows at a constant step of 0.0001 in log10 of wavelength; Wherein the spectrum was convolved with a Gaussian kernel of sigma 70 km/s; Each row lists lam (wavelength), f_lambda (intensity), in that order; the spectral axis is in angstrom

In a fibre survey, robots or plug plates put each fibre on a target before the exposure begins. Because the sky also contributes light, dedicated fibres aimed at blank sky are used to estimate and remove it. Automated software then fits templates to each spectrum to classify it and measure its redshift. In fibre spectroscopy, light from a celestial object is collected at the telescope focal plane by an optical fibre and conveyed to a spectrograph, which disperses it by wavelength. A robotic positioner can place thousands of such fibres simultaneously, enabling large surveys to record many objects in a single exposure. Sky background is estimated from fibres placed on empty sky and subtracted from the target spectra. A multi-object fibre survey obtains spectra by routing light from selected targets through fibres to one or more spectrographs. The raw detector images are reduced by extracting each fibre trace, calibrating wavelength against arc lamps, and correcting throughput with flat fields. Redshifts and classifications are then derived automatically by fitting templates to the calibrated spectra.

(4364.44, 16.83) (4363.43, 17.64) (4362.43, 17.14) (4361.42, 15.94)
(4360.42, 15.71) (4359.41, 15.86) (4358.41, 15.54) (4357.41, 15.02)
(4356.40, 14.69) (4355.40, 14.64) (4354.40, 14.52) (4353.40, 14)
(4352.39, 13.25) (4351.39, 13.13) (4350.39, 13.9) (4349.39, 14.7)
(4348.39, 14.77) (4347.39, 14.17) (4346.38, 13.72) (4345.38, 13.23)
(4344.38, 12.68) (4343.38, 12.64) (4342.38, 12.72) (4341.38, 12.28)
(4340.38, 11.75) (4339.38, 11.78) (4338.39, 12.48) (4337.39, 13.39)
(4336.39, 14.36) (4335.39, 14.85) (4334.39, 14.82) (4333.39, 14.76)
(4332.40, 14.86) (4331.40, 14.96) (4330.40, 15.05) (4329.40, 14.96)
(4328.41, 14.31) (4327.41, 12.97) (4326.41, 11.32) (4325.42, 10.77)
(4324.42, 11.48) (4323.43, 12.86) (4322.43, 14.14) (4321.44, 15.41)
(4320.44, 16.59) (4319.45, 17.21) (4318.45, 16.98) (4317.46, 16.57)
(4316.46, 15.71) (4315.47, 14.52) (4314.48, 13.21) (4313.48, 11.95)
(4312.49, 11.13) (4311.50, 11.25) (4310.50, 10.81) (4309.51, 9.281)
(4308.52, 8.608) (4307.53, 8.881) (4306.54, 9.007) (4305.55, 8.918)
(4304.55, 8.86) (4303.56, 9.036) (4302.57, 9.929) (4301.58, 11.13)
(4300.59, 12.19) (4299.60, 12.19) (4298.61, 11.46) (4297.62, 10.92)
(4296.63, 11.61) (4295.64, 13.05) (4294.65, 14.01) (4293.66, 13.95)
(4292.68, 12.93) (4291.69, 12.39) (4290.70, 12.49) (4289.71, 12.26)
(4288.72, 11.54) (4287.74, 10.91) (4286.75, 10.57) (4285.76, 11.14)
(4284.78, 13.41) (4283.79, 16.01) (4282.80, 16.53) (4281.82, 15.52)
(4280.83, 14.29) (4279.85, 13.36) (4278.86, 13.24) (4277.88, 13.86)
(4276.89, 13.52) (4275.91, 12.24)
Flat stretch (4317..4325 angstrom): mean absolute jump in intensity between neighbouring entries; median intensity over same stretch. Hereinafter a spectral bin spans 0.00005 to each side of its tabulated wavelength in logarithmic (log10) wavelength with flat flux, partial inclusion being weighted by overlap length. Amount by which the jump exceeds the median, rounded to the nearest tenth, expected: -15.1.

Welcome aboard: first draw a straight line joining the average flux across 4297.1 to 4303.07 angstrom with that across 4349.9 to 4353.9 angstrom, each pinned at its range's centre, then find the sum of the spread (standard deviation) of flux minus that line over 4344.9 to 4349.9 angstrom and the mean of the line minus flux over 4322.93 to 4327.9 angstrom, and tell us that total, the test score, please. 1.1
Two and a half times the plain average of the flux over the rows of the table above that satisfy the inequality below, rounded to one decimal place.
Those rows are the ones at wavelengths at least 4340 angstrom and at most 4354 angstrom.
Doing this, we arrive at 33.4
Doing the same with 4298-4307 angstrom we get 25.8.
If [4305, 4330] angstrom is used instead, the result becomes 31.9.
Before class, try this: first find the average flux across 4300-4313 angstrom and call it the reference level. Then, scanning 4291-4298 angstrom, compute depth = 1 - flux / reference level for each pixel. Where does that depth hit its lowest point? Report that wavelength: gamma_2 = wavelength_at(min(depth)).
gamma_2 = 4294.65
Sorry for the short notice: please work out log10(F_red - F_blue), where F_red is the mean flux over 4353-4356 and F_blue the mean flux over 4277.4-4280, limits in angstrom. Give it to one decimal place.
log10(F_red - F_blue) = 0.0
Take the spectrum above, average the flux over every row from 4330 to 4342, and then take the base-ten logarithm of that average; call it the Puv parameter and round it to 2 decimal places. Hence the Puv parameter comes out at 1.14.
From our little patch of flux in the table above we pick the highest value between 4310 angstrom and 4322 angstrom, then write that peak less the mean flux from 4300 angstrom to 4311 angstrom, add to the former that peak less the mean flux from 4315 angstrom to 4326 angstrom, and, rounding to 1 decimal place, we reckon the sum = 10.0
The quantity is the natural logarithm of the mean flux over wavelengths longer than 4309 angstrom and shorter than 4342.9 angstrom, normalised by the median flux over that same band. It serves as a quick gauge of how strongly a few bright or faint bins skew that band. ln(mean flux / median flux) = -0.01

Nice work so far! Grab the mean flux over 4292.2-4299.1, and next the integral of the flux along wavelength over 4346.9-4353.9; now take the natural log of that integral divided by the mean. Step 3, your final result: 2.1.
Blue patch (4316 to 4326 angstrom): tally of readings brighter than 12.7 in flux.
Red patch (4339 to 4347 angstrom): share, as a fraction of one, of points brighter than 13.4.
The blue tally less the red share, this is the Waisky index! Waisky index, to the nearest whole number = 8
